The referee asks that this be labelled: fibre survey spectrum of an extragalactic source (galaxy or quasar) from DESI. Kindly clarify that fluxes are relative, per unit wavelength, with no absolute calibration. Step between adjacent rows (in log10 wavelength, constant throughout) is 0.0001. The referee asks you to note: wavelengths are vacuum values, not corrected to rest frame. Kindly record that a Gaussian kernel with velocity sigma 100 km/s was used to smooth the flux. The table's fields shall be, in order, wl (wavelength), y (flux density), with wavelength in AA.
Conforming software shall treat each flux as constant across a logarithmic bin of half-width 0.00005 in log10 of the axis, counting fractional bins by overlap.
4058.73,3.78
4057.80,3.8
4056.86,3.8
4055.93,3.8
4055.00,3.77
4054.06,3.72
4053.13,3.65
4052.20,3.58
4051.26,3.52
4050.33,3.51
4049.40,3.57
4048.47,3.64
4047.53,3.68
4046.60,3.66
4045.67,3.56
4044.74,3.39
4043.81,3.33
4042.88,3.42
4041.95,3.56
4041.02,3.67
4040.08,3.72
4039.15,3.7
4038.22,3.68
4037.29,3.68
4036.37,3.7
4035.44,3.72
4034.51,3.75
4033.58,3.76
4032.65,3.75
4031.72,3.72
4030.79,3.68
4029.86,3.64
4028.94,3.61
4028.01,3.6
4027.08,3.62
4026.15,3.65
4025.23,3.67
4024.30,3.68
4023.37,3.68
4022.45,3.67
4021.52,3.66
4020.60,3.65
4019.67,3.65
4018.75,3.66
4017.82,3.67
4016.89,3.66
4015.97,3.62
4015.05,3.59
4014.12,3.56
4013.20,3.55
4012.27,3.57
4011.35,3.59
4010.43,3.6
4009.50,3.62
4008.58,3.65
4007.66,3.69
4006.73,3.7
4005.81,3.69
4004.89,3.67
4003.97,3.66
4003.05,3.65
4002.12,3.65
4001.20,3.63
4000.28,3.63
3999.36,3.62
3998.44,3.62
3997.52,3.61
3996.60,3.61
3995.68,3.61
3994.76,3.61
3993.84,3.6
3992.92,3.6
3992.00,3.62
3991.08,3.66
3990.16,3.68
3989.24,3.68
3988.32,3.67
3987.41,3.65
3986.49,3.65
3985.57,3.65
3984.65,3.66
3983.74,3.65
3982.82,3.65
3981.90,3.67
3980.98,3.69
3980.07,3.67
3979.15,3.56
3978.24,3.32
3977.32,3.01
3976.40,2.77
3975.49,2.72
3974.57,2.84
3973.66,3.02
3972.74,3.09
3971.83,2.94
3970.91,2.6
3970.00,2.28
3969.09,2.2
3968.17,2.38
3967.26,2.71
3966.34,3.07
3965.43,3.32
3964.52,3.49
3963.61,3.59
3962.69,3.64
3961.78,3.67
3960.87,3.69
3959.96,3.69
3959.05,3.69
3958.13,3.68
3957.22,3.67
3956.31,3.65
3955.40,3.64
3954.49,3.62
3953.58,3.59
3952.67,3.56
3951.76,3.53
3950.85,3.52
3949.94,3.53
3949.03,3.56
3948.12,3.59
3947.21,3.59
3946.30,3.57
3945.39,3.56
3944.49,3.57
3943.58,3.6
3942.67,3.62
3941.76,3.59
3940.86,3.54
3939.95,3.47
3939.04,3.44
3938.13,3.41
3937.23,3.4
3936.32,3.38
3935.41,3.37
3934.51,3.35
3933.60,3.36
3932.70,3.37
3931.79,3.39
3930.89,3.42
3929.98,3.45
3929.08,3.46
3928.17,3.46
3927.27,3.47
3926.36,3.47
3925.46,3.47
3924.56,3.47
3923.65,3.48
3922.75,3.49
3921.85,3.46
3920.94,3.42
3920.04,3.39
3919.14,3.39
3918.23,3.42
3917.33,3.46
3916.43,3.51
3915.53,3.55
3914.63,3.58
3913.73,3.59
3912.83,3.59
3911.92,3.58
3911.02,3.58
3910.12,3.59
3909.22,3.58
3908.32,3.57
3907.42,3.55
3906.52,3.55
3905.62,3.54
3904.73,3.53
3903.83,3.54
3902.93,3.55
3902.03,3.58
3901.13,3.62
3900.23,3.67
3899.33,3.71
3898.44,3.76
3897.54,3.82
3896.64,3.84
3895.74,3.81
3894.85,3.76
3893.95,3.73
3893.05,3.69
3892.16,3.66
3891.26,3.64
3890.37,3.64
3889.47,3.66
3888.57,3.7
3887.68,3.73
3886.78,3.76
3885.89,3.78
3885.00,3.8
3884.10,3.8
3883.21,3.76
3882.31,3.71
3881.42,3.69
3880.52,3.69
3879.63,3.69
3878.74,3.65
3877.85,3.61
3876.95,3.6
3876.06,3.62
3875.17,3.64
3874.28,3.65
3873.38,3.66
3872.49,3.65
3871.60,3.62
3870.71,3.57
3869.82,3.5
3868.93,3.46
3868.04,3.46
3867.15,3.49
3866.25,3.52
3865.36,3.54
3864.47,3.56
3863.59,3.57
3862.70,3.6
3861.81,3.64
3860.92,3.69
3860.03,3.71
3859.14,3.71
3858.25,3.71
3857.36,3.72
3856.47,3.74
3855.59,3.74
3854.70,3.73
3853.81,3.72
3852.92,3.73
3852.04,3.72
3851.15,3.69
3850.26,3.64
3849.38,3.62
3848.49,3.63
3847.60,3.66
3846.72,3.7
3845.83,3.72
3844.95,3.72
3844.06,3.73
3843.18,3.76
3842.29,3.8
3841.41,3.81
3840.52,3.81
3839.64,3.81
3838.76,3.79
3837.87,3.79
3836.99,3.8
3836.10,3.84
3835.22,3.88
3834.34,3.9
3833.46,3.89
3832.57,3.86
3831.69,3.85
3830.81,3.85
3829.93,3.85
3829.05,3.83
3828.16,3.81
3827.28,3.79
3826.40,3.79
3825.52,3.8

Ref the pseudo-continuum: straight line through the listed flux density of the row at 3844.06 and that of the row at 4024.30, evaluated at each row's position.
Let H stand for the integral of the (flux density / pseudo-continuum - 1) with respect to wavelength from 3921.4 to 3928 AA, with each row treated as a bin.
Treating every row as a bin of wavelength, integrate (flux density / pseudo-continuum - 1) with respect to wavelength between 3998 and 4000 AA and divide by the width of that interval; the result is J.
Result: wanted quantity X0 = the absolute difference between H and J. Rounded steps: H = -0.42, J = -0.018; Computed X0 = 0.40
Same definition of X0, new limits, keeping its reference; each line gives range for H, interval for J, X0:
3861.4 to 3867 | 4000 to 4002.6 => 0.22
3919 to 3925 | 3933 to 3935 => 0.33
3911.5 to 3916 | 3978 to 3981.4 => 0.13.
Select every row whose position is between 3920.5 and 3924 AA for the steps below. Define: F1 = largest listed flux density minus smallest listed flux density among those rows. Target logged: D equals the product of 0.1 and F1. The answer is 0.0070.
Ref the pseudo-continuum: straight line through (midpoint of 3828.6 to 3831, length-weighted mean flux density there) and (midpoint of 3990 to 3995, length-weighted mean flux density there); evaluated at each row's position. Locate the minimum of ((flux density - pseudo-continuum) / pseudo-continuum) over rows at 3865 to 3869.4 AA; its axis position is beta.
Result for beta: 3868.04 AA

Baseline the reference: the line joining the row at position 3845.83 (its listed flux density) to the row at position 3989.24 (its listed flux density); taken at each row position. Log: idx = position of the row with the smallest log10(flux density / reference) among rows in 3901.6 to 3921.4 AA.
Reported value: 3919.14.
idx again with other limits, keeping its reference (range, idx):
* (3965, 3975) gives 3969.09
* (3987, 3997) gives 3992.92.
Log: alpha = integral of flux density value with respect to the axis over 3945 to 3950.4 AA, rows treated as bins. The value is 19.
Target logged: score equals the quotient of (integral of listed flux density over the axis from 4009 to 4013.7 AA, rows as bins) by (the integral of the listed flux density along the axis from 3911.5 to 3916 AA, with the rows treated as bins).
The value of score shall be 1.05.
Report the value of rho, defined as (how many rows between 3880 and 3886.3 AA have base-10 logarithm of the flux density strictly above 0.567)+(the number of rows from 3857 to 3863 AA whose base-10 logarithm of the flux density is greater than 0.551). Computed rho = 14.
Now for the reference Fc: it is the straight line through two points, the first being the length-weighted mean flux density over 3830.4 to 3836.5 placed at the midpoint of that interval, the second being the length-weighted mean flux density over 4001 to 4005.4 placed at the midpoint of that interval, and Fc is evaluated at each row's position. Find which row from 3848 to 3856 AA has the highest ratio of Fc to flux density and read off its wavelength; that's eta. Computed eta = 3849.38 AA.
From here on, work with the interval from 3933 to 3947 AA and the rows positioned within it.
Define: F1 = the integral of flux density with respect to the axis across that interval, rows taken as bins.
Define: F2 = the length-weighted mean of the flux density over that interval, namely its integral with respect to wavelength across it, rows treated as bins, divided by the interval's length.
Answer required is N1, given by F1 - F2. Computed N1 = 45.3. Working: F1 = 48.8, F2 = 3.48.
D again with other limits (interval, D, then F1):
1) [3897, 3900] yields 0.0110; 0.110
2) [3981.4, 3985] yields 0.0020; 0.020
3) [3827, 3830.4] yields 0.0060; 0.060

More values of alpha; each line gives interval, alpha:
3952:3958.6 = 24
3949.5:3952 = 9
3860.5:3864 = 13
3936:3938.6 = 9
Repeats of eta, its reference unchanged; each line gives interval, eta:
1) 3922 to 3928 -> 3924.56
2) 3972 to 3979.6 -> 3975.49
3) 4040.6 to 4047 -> 4043.81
